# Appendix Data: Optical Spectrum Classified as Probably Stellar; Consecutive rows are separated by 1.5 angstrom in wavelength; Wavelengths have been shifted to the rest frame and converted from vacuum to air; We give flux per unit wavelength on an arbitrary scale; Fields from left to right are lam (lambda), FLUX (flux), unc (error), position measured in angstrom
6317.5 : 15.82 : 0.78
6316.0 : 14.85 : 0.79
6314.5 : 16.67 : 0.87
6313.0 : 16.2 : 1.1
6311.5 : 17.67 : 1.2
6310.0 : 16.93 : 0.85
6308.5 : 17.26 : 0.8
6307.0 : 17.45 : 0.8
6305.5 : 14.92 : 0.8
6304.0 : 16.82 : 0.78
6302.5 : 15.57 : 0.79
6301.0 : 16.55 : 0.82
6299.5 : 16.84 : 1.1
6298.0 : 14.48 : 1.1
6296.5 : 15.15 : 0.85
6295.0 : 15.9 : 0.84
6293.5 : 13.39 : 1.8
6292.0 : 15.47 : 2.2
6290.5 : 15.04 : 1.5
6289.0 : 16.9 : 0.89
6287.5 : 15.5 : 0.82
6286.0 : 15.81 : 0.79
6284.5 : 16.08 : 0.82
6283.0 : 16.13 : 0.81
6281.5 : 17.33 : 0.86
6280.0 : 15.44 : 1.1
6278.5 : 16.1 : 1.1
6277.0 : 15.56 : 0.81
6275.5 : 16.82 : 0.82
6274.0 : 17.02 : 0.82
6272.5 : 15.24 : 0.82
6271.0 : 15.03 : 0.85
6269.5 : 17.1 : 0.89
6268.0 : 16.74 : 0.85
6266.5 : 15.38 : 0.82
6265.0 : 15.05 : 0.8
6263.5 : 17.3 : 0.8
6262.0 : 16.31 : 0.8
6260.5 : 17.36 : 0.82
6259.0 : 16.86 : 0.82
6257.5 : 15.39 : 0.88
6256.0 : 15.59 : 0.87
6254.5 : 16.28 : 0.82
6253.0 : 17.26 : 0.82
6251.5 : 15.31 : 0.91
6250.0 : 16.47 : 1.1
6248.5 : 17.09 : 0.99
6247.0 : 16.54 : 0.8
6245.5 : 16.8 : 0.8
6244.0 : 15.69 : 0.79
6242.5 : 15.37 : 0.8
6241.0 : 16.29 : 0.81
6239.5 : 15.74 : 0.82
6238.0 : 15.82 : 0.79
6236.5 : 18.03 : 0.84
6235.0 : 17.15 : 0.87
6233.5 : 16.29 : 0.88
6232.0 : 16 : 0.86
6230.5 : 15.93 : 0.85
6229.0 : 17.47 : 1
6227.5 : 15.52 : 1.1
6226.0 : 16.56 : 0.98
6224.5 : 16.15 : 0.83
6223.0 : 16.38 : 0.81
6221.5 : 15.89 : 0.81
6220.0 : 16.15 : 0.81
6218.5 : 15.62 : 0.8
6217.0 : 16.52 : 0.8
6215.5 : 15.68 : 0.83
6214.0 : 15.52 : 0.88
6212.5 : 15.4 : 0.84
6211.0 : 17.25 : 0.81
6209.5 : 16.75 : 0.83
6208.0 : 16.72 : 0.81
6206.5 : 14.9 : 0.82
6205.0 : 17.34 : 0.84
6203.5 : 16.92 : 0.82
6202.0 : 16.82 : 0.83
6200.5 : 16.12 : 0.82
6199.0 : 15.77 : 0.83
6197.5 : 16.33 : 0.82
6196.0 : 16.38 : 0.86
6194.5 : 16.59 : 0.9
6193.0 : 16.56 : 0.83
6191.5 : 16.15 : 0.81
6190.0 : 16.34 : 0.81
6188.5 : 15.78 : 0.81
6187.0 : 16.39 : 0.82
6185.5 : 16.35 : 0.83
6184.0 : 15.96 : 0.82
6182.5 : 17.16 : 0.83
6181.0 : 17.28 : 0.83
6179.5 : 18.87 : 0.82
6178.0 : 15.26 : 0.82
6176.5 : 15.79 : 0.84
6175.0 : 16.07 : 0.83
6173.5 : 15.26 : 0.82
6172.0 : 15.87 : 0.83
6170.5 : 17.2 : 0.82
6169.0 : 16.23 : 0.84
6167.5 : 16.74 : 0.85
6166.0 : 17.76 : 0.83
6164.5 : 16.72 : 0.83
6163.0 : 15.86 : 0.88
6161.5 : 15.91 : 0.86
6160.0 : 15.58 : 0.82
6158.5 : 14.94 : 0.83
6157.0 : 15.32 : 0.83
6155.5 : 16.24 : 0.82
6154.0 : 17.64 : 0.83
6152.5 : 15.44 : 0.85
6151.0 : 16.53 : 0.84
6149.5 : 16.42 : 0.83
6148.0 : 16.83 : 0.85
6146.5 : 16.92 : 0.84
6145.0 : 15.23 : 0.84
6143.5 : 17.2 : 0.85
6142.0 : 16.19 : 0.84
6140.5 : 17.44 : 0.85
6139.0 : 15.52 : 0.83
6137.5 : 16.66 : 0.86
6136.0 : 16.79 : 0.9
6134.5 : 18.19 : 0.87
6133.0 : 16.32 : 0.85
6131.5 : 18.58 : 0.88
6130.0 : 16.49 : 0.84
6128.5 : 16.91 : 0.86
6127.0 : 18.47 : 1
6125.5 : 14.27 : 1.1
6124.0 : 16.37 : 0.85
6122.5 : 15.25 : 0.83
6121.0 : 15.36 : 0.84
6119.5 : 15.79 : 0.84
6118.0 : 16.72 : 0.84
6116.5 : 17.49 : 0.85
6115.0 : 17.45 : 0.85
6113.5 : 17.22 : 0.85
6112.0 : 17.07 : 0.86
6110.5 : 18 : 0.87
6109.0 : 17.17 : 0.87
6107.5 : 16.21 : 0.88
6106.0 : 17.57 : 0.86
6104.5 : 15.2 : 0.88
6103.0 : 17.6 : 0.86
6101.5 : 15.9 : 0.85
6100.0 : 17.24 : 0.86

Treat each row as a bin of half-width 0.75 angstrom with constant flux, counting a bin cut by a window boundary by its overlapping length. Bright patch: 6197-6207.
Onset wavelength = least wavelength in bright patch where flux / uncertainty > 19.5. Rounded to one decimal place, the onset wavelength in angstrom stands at 6197.5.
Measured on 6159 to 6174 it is 6164.5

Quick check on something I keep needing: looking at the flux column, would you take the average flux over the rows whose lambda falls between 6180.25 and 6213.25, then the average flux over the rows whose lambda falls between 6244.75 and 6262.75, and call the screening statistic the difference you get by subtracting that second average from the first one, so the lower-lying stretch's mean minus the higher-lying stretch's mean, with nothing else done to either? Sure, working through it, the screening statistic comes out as -0.02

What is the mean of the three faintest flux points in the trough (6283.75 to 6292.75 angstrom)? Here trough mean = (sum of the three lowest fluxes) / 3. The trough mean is 15.3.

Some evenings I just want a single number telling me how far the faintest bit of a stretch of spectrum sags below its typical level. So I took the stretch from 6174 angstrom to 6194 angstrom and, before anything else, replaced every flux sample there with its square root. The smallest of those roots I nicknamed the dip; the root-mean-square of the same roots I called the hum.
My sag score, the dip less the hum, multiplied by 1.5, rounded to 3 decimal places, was -0.226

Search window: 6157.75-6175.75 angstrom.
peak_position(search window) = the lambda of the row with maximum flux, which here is 6166.0 angstrom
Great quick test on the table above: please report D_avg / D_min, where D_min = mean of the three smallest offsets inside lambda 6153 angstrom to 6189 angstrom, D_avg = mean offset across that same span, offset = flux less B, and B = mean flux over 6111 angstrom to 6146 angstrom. 0.21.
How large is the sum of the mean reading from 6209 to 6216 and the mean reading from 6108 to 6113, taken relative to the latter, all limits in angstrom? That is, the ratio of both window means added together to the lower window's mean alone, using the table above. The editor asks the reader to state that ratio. 1.93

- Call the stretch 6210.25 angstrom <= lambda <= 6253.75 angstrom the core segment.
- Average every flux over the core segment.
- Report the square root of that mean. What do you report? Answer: 4.03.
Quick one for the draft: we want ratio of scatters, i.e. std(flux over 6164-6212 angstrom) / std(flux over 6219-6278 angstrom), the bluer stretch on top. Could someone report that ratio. 1.03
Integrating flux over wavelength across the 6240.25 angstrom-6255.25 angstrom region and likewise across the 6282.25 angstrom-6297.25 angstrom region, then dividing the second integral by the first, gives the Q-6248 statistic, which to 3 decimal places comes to 0.953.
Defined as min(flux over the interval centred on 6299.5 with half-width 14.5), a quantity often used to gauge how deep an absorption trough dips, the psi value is 13.39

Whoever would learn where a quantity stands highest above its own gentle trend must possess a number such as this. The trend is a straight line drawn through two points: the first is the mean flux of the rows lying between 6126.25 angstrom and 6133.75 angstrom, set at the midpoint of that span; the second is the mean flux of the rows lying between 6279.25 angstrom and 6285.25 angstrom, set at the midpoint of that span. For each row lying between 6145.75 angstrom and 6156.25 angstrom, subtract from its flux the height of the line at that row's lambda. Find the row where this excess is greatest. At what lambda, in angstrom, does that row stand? 6154.0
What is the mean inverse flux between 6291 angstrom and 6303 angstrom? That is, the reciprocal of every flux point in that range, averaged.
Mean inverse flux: 0.0652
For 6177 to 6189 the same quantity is 0.0604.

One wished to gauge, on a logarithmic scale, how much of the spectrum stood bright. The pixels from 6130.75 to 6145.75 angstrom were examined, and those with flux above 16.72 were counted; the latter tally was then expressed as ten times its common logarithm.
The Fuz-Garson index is 7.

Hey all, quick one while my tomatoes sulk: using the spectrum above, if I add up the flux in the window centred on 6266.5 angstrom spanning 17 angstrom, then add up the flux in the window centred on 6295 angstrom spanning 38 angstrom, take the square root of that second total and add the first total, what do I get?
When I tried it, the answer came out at 199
